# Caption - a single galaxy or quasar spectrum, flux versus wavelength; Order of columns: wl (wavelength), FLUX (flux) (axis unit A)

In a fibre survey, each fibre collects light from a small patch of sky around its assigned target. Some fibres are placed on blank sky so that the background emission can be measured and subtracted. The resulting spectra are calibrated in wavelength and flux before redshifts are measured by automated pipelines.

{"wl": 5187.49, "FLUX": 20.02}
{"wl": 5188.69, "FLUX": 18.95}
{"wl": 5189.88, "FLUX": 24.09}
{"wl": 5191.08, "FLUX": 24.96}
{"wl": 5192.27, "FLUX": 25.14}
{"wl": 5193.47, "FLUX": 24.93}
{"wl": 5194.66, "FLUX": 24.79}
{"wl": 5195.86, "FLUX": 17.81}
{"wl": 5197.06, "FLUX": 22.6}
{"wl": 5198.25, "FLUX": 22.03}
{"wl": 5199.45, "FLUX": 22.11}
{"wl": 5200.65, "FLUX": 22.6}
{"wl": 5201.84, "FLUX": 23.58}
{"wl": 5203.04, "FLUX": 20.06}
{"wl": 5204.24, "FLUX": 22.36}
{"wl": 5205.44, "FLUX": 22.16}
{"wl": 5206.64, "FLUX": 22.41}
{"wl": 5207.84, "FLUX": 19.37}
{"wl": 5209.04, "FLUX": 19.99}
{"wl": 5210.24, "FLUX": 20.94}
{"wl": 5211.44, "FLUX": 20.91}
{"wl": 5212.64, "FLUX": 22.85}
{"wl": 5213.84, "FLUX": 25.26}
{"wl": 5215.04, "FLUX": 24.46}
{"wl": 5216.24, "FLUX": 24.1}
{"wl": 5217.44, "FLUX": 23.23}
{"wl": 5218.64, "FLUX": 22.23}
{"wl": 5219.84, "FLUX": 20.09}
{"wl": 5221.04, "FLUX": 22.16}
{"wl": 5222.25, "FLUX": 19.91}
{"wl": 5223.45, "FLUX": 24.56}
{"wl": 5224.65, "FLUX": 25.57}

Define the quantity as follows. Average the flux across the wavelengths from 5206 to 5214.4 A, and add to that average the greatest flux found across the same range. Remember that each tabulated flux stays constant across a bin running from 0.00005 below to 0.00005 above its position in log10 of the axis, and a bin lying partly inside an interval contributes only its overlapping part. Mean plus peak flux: 46.9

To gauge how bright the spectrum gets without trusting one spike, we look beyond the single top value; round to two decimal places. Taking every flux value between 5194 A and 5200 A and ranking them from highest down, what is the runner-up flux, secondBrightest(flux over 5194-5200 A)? 22.60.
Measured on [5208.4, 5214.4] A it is 22.85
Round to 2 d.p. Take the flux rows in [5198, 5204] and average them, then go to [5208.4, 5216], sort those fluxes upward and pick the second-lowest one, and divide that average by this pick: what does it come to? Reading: 1.06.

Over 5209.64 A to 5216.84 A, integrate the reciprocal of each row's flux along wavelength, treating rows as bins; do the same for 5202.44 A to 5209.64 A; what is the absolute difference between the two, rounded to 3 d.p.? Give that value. 0.029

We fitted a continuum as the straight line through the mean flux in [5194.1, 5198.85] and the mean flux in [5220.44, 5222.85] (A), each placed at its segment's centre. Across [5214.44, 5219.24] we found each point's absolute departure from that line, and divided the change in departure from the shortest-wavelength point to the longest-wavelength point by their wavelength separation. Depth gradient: -0.59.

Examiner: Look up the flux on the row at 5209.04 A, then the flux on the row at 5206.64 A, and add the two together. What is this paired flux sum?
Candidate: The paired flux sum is 42.4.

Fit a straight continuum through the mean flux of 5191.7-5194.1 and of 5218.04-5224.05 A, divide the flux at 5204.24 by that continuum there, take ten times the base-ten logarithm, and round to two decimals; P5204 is -0.26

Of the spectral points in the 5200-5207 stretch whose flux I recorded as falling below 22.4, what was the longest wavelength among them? 5205.44 A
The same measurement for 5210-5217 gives 5211.44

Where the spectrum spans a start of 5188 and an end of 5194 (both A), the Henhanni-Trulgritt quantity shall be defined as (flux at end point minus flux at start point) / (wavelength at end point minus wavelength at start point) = 1.3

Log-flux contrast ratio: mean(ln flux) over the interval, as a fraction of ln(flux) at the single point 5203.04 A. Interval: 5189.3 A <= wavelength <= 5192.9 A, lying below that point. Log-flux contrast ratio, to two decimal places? 1.07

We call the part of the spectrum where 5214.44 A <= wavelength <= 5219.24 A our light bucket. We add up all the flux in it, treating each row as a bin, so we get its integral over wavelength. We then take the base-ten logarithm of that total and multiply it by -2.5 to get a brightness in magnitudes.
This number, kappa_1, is -5.13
